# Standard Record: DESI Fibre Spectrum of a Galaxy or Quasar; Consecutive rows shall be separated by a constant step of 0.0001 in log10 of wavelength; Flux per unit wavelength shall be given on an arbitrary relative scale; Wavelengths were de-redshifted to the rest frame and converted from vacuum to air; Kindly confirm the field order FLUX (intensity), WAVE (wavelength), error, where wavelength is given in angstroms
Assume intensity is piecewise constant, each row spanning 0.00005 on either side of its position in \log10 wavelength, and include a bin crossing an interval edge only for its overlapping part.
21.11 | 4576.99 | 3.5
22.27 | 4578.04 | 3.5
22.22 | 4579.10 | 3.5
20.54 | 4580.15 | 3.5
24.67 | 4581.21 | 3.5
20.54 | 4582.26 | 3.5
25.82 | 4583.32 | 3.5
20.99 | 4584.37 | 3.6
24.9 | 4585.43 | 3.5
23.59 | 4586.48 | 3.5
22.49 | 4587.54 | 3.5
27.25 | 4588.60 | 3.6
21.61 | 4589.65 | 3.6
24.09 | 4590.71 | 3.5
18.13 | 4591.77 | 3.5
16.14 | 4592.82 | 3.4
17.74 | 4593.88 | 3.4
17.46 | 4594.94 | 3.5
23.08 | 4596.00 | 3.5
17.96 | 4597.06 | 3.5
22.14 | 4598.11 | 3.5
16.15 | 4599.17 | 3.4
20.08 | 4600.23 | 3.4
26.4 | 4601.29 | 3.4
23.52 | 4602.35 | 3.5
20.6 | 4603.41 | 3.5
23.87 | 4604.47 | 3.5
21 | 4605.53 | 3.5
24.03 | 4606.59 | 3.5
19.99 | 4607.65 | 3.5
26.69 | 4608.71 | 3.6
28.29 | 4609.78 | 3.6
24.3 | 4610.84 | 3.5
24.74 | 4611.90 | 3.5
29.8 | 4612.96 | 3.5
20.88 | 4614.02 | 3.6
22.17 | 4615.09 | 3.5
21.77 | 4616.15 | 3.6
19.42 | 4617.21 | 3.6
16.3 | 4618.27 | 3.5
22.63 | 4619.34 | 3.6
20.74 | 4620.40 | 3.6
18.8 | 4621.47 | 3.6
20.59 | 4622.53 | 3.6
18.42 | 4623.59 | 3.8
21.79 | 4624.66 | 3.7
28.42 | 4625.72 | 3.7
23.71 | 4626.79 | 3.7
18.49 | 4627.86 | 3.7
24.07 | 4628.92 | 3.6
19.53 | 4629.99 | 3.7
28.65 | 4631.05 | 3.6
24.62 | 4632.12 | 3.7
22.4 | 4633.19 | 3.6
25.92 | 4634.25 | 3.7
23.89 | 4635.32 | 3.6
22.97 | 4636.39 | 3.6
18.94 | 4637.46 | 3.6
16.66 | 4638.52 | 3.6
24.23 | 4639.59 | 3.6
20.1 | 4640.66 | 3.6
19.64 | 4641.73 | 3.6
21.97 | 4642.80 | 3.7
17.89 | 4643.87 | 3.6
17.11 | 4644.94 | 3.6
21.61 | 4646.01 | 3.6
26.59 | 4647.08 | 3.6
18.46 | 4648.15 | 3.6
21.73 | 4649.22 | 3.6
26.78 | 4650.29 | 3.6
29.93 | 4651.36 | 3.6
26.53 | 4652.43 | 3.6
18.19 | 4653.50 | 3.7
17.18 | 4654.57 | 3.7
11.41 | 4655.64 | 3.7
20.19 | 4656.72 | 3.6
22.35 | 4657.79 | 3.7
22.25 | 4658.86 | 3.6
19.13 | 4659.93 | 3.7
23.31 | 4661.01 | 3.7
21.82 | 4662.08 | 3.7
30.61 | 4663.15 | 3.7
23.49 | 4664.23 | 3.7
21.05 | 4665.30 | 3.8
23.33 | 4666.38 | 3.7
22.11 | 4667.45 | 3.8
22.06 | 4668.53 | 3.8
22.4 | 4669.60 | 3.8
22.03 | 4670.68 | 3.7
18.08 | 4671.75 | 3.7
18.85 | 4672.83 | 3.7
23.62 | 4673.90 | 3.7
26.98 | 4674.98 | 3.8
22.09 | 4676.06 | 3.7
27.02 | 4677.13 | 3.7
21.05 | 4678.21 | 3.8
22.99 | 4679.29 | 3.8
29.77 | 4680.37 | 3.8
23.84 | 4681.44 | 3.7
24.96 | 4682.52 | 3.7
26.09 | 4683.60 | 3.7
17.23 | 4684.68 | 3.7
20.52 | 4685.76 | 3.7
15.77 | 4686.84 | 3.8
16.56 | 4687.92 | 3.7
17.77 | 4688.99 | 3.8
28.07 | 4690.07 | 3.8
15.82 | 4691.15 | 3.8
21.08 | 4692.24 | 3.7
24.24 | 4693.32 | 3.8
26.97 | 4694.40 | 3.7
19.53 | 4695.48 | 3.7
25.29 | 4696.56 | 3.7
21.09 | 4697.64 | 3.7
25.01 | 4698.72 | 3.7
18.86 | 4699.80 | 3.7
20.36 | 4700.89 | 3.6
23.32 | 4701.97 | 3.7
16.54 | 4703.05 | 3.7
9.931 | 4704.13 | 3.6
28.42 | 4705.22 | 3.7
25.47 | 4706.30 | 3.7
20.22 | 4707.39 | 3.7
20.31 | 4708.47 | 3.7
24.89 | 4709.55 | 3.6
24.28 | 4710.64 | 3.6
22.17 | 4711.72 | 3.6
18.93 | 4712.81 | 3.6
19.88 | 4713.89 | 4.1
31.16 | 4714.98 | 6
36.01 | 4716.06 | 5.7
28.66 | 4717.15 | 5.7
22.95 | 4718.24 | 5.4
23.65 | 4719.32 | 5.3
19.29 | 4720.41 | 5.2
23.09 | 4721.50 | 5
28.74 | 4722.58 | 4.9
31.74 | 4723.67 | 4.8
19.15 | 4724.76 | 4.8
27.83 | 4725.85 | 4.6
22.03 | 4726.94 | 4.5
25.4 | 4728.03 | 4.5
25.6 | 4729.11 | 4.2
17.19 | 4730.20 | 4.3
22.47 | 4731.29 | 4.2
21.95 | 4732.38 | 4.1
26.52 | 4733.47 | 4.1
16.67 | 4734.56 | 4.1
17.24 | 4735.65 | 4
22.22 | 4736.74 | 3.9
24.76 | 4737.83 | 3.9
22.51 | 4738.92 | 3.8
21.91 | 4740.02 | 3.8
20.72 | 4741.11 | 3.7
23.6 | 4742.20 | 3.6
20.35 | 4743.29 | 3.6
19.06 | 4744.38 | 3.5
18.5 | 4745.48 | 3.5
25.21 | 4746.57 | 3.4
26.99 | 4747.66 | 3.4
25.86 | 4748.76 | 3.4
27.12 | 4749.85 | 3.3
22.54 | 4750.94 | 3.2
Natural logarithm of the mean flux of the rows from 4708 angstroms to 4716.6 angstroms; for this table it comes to 3.21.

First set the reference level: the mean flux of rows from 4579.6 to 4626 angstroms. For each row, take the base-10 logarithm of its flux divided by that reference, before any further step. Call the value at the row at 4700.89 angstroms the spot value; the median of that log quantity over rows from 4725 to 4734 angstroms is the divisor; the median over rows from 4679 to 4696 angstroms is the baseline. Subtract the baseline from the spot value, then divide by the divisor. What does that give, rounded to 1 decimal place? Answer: -1.0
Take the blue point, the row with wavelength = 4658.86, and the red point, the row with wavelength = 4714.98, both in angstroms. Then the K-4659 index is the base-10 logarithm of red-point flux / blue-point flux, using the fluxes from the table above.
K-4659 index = 0.15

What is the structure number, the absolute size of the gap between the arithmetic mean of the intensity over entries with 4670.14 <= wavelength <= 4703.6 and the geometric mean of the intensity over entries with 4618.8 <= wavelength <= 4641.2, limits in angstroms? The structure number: 0.0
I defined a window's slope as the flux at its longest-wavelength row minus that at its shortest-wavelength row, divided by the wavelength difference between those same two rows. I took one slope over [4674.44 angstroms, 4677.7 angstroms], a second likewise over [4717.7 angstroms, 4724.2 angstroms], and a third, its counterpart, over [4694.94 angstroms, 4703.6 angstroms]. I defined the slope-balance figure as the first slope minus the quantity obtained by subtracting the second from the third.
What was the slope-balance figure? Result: 2.0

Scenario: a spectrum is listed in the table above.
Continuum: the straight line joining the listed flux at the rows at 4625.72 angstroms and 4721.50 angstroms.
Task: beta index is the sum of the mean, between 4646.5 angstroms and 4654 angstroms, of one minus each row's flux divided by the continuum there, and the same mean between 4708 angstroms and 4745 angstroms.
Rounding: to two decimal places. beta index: 0.09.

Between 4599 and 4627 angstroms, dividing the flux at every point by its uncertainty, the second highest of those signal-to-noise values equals 7.9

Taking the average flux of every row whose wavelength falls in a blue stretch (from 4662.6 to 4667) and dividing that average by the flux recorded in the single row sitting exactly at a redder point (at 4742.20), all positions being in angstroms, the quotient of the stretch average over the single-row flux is 1.04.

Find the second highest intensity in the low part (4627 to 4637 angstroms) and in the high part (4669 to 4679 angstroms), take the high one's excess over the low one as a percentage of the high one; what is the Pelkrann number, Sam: 4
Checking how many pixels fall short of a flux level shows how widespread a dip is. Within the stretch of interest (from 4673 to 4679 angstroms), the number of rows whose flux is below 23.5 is 2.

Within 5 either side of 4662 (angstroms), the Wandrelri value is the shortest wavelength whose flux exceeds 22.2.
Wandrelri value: 4657.79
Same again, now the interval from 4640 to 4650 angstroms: 4647.08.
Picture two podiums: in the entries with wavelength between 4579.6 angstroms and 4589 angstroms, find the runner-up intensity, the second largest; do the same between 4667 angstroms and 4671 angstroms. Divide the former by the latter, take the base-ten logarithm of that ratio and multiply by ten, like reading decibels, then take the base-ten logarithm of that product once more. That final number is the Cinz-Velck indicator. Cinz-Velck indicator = -0.17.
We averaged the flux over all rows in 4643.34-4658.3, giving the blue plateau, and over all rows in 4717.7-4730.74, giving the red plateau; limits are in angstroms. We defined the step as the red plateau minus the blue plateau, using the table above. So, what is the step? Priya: 3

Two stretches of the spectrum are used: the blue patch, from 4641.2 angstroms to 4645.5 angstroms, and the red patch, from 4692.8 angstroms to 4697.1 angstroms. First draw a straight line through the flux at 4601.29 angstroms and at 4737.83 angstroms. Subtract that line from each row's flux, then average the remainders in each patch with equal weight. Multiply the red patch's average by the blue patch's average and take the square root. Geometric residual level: 2.9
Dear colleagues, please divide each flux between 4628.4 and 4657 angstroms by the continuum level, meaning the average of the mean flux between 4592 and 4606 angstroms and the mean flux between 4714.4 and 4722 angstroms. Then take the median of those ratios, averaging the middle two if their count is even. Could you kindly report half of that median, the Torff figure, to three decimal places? 0.464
